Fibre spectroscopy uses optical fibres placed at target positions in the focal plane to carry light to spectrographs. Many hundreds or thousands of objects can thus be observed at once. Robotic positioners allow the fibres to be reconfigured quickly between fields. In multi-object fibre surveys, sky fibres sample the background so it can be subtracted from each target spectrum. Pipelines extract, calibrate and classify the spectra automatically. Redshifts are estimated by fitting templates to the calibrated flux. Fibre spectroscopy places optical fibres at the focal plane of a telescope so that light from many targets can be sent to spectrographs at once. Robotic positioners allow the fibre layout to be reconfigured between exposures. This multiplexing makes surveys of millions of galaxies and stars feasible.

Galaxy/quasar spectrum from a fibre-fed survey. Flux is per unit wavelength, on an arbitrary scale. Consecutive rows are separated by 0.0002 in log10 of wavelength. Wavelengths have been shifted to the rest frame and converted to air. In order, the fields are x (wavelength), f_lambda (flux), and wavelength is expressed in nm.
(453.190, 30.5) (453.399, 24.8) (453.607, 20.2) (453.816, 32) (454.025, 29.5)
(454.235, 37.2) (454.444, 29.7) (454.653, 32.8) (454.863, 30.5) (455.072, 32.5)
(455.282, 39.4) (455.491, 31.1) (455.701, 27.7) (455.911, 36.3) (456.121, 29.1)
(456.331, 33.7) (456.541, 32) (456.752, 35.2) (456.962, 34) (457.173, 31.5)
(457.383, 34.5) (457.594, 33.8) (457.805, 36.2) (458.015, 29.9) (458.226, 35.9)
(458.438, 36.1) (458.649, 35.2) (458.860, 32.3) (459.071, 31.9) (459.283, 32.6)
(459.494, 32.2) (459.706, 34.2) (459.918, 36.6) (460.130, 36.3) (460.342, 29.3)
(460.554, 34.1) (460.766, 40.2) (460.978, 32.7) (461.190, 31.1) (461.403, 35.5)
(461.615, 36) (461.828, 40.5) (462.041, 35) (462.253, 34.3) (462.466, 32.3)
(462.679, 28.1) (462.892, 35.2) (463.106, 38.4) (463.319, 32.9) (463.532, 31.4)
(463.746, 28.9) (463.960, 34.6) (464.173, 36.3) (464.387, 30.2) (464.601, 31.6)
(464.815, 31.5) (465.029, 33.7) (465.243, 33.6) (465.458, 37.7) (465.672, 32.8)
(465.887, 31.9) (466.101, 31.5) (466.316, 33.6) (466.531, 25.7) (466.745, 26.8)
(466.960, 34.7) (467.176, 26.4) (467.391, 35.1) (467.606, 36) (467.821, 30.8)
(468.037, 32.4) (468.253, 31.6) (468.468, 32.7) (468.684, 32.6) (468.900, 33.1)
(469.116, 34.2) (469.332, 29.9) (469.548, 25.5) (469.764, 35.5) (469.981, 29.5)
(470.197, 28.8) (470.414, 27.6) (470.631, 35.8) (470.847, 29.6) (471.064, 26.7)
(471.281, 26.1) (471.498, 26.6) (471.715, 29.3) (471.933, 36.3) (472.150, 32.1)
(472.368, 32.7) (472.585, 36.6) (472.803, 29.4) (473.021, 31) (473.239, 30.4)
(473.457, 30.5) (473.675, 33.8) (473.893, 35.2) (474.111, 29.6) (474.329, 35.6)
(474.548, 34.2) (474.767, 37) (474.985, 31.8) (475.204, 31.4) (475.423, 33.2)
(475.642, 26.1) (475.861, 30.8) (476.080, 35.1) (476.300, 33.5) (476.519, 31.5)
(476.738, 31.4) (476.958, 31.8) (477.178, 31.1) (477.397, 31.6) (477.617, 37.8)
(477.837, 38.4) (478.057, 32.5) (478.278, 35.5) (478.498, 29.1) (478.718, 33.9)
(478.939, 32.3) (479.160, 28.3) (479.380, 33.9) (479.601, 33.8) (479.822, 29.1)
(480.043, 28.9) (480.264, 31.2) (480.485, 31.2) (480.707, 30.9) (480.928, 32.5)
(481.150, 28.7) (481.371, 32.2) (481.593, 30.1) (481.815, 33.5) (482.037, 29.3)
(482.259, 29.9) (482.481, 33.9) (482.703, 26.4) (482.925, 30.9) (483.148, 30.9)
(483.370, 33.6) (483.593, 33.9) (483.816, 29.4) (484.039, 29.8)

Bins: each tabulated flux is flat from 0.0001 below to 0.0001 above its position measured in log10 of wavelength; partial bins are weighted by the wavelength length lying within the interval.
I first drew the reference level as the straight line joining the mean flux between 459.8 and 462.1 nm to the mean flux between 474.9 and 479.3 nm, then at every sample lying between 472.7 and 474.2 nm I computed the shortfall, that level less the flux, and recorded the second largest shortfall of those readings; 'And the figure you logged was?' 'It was 3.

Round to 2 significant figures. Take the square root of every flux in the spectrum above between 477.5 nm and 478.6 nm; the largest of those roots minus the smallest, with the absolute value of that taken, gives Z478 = 0.80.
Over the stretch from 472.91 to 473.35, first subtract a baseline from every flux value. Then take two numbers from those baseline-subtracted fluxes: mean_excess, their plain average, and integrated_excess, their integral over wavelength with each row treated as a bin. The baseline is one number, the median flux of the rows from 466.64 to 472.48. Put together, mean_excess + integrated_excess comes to -1.3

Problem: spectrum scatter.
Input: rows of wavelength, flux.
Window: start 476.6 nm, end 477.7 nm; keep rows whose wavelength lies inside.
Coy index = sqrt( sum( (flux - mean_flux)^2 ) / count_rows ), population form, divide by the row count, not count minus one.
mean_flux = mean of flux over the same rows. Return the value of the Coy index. 2.5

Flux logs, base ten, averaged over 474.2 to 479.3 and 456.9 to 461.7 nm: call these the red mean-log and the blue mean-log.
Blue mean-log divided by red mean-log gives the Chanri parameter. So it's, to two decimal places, 1.01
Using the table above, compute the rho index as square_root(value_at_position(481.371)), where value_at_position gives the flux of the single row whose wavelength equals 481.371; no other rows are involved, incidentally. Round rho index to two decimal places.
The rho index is 5.67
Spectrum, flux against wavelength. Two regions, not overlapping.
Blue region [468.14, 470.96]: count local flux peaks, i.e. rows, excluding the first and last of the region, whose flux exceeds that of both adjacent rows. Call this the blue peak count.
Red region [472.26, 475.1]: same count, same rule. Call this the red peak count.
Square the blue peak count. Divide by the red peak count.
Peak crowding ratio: 3.2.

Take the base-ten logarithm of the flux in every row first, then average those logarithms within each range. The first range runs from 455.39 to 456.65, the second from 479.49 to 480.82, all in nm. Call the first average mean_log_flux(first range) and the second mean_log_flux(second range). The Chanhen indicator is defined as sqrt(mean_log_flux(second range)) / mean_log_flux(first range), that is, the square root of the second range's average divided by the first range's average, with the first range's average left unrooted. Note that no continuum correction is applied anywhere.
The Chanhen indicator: 0.814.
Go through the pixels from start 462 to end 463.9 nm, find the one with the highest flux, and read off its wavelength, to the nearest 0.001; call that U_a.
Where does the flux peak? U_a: 463.106 nm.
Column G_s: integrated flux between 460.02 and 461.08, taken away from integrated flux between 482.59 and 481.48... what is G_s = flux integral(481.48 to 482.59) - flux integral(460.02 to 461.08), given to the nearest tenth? -1.8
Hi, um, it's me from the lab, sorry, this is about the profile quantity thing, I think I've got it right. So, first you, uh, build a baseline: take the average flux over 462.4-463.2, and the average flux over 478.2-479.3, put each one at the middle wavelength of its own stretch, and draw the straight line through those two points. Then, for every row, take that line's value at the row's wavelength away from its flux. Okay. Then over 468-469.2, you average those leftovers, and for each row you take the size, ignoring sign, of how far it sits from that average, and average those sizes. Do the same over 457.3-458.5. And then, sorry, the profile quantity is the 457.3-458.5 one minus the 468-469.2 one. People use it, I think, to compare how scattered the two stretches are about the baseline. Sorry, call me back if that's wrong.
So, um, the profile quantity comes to 1.1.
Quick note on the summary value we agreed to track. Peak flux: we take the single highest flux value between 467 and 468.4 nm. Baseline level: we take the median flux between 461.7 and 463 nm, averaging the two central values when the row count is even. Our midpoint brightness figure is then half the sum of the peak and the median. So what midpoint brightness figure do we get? 35.3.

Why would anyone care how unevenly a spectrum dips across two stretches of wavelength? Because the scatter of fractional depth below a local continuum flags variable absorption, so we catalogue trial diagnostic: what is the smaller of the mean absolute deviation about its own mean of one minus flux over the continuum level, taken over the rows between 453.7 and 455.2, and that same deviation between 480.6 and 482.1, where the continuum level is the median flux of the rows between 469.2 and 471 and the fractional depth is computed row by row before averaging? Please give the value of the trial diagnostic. 0.049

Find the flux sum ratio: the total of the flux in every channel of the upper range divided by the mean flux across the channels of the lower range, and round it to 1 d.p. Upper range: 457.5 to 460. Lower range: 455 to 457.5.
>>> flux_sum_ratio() 12.3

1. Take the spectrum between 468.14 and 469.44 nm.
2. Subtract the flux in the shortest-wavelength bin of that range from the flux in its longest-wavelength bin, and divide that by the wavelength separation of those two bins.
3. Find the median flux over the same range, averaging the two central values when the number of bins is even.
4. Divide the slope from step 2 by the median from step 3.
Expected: -0.048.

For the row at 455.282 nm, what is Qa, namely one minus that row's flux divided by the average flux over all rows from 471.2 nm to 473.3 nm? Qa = -0.27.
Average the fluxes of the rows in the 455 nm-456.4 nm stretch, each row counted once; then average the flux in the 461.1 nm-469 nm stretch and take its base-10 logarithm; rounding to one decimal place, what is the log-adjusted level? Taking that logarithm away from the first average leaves 31.3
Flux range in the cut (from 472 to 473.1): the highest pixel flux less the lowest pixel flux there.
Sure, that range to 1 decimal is 7.2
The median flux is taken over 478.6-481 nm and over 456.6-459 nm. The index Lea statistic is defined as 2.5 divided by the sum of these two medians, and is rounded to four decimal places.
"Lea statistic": 0.0381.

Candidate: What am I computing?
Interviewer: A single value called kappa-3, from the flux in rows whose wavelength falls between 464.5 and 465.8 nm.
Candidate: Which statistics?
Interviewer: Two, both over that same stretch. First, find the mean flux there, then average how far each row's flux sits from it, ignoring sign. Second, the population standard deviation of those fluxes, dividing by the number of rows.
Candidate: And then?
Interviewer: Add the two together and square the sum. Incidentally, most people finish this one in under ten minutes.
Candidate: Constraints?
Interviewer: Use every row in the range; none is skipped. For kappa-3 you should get 13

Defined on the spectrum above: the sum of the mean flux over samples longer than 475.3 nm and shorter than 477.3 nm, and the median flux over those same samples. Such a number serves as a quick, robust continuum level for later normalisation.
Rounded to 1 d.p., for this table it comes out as 63.1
